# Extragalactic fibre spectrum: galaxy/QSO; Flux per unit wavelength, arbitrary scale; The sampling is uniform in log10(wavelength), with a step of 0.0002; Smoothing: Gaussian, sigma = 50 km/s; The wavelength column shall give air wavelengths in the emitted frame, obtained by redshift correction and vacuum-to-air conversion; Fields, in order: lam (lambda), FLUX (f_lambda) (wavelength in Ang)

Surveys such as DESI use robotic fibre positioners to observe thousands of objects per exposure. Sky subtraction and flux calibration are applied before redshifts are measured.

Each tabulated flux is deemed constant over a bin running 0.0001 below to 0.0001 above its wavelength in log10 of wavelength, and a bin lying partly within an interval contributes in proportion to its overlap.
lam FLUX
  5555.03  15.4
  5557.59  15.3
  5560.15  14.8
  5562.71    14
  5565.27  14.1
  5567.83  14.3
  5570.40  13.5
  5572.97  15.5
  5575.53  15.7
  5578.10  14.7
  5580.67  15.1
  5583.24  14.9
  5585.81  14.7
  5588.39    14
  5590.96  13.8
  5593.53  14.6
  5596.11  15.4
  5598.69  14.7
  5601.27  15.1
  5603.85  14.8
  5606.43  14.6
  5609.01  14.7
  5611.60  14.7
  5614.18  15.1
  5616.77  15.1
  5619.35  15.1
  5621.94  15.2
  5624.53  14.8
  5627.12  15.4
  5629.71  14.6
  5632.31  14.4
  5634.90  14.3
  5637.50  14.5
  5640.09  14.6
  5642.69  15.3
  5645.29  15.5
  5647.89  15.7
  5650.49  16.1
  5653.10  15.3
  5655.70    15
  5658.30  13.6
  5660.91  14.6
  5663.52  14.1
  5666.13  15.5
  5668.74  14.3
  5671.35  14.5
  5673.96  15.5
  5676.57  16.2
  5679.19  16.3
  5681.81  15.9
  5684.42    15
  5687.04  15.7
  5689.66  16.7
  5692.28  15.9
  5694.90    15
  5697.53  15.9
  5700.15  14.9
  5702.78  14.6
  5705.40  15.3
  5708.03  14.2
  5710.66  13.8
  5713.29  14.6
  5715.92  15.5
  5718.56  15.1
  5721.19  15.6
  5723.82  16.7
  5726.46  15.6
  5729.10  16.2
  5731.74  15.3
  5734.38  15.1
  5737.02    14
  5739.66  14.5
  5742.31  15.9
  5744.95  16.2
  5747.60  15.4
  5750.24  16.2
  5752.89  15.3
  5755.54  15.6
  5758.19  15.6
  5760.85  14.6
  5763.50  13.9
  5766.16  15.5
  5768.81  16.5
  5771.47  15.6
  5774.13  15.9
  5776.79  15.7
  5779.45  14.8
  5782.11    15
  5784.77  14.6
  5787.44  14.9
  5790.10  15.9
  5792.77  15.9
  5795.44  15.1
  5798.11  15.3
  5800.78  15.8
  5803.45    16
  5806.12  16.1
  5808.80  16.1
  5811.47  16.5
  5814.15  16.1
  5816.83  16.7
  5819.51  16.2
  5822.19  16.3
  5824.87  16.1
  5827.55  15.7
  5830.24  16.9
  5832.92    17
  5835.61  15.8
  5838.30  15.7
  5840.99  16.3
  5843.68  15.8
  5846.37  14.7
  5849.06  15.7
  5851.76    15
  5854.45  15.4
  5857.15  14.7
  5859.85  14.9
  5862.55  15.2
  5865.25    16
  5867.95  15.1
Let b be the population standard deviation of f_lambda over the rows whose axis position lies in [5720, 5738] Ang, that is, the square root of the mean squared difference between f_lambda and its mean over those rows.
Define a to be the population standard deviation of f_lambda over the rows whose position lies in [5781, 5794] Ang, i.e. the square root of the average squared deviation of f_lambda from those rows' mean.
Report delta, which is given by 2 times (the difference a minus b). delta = -0.5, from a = 0.54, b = 0.79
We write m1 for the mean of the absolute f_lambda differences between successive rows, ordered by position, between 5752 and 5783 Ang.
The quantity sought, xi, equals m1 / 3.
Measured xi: 0.215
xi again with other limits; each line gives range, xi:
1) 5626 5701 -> 0.215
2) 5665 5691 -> 0.230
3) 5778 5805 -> 0.133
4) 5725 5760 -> 0.217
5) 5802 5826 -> 0.096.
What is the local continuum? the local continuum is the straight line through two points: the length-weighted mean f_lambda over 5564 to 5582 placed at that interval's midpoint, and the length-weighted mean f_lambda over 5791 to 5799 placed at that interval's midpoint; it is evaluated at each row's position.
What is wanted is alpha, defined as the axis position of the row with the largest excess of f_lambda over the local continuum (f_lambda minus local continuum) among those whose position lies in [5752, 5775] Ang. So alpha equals 5768.81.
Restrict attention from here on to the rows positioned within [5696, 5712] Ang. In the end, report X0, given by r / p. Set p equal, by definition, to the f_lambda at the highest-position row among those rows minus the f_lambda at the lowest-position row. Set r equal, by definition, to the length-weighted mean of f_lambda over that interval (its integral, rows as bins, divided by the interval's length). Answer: -7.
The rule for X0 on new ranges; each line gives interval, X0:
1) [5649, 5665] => -7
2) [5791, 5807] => 78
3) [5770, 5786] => -15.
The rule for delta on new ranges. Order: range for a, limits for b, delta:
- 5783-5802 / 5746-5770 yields -0.5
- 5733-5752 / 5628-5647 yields 0.7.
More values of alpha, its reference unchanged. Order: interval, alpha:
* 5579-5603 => 5596.11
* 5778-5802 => 5790.10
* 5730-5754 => 5744.95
